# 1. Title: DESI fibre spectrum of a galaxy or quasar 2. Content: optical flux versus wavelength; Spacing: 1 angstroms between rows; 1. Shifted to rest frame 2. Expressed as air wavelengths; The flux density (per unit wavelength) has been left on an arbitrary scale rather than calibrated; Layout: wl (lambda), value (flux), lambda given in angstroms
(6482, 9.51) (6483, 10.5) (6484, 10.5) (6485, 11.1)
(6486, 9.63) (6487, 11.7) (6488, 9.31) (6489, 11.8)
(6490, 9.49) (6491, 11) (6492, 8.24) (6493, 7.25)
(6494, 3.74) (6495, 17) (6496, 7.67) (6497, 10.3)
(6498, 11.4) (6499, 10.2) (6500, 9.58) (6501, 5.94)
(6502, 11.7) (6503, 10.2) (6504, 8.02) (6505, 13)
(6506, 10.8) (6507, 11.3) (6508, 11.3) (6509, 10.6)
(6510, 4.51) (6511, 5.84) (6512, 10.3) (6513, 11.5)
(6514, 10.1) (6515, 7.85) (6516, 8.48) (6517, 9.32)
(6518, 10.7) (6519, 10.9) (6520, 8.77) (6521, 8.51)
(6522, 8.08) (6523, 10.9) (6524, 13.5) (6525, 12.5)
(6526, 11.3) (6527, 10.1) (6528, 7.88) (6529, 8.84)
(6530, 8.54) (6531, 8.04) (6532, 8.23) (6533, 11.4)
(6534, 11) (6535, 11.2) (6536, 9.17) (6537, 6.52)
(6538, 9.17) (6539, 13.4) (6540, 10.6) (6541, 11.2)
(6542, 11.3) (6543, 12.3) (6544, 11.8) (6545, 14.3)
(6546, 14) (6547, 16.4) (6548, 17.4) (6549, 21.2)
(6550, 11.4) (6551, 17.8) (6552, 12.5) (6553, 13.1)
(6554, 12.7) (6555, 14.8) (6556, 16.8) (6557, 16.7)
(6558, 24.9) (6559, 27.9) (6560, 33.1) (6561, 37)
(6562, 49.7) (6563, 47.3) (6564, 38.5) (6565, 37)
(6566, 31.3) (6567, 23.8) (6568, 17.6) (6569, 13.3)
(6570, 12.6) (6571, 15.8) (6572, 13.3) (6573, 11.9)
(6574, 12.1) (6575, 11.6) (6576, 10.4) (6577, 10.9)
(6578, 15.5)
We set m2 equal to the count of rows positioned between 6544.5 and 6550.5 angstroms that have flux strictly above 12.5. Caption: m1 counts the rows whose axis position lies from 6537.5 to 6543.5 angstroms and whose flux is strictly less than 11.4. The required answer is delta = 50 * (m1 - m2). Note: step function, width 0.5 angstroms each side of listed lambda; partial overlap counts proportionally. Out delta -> -50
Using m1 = 4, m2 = 5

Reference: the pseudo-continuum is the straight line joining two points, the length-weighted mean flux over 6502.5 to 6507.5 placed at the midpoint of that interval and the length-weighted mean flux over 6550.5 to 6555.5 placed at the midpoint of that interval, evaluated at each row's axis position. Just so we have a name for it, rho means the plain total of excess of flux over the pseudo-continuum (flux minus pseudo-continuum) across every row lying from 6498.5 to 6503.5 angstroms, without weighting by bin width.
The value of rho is -4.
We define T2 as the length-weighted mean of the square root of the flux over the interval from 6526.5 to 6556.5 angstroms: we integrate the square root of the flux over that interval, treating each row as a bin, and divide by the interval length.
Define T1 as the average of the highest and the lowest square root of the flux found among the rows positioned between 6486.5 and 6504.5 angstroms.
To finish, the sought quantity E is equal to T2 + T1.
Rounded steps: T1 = 3.0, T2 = 3.45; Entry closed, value 6.48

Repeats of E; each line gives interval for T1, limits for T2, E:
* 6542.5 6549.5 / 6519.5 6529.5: 7.17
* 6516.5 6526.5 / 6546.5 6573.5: 7.87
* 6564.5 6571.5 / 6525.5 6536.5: 7.91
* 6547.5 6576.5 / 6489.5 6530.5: 8.22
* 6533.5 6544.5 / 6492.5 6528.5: 6.20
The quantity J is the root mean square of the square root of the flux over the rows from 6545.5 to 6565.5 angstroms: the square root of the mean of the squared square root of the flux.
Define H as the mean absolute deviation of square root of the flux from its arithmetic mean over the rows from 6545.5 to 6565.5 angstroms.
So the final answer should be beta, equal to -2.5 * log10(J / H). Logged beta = -1.70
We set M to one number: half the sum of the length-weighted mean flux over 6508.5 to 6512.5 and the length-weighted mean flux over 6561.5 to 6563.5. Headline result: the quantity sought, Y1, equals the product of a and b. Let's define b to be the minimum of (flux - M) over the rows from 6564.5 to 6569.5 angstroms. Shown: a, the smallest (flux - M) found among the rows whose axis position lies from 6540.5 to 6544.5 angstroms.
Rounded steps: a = -17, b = -15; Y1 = 252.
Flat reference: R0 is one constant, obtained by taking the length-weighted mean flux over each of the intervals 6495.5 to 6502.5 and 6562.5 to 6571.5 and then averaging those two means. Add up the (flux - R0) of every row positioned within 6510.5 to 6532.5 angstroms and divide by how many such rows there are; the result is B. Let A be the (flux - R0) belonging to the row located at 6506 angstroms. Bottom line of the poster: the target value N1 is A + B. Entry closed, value -16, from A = -7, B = -8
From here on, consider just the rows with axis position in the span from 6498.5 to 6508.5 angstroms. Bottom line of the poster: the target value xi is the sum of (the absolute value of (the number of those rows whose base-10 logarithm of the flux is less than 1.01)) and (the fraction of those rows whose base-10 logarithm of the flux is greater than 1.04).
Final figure 5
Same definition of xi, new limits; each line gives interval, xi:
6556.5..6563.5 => 1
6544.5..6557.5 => 1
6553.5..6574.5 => 1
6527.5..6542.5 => 8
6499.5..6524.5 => 13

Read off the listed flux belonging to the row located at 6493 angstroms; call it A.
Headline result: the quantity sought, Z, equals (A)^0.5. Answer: 2.69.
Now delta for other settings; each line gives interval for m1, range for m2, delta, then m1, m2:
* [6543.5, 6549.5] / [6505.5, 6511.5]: 0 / 0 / 0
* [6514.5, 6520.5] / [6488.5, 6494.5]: 300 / 6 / 0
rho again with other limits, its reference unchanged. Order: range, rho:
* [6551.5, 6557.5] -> 1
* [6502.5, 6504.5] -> -3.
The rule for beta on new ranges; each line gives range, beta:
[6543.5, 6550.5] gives -2.65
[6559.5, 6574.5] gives -1.59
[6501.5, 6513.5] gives -2.44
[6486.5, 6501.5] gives -2.36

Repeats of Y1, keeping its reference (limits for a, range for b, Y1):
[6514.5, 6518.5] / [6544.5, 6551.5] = 340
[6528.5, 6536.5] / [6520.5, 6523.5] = 404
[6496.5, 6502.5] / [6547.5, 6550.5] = 372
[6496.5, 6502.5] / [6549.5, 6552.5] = 372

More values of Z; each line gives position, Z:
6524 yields 3.67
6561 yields 6.08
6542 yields 3.36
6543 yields 3.51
